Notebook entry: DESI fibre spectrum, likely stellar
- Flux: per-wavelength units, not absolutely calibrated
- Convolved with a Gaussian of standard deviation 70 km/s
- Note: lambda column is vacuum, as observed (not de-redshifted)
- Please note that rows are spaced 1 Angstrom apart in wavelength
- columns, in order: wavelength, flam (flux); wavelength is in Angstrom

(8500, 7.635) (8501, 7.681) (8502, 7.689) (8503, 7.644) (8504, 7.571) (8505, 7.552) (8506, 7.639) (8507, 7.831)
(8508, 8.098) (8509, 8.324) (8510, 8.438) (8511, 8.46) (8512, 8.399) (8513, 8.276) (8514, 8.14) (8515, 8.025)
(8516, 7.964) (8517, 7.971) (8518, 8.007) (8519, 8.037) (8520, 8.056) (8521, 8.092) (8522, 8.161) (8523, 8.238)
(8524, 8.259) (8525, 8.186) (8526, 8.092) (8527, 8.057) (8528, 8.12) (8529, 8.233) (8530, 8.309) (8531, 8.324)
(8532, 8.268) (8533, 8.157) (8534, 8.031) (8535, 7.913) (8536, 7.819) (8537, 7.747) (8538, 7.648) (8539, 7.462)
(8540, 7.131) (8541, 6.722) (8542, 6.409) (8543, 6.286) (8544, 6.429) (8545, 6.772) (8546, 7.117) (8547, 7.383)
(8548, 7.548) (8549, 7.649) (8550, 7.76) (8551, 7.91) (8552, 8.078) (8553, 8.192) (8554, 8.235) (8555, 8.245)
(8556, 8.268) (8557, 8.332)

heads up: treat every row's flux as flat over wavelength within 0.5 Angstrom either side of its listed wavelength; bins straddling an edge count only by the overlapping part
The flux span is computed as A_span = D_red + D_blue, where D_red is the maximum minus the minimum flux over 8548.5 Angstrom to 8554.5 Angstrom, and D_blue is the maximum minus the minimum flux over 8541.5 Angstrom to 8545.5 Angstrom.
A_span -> 1.1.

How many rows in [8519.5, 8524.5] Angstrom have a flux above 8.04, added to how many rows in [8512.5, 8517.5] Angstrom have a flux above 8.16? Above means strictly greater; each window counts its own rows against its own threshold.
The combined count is 6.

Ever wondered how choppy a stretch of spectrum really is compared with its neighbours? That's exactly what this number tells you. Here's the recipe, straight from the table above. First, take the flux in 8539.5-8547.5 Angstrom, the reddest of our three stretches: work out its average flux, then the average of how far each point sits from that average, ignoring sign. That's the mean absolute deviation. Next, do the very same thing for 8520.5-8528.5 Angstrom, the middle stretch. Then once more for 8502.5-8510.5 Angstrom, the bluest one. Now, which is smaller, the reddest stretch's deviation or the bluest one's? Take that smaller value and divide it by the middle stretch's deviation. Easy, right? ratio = 5.0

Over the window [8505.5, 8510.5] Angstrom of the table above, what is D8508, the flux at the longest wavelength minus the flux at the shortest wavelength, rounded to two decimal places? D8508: 0.80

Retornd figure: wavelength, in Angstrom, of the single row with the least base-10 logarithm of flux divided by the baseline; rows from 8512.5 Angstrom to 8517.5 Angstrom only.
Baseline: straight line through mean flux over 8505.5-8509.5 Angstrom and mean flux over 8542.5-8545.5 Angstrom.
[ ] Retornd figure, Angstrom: 8516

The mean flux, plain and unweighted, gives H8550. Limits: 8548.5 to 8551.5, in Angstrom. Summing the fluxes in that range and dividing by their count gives 7.8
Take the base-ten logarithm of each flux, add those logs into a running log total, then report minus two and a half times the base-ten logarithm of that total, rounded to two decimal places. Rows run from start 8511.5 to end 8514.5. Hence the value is -1.10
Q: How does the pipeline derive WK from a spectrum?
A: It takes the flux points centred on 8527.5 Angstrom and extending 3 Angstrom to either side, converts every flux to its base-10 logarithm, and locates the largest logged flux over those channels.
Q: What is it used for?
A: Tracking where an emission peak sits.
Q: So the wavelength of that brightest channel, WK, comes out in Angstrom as 8530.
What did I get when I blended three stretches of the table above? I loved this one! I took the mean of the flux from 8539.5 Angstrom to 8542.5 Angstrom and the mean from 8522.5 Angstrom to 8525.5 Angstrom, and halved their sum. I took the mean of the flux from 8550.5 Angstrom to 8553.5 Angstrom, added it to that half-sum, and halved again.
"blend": 7.8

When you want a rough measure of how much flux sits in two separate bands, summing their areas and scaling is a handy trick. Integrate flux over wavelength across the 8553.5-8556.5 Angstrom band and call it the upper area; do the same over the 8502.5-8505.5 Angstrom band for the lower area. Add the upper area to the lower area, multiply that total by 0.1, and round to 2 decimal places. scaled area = 4.75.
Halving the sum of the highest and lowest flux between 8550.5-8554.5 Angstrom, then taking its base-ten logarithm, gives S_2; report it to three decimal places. 0.907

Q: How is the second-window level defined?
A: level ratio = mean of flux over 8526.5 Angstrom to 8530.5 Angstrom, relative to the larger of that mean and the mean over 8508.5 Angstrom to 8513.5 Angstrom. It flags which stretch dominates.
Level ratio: 0.98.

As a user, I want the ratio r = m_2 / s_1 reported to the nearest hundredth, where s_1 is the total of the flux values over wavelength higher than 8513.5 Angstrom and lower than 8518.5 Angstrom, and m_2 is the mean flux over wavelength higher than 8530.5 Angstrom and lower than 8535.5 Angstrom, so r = 0.20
